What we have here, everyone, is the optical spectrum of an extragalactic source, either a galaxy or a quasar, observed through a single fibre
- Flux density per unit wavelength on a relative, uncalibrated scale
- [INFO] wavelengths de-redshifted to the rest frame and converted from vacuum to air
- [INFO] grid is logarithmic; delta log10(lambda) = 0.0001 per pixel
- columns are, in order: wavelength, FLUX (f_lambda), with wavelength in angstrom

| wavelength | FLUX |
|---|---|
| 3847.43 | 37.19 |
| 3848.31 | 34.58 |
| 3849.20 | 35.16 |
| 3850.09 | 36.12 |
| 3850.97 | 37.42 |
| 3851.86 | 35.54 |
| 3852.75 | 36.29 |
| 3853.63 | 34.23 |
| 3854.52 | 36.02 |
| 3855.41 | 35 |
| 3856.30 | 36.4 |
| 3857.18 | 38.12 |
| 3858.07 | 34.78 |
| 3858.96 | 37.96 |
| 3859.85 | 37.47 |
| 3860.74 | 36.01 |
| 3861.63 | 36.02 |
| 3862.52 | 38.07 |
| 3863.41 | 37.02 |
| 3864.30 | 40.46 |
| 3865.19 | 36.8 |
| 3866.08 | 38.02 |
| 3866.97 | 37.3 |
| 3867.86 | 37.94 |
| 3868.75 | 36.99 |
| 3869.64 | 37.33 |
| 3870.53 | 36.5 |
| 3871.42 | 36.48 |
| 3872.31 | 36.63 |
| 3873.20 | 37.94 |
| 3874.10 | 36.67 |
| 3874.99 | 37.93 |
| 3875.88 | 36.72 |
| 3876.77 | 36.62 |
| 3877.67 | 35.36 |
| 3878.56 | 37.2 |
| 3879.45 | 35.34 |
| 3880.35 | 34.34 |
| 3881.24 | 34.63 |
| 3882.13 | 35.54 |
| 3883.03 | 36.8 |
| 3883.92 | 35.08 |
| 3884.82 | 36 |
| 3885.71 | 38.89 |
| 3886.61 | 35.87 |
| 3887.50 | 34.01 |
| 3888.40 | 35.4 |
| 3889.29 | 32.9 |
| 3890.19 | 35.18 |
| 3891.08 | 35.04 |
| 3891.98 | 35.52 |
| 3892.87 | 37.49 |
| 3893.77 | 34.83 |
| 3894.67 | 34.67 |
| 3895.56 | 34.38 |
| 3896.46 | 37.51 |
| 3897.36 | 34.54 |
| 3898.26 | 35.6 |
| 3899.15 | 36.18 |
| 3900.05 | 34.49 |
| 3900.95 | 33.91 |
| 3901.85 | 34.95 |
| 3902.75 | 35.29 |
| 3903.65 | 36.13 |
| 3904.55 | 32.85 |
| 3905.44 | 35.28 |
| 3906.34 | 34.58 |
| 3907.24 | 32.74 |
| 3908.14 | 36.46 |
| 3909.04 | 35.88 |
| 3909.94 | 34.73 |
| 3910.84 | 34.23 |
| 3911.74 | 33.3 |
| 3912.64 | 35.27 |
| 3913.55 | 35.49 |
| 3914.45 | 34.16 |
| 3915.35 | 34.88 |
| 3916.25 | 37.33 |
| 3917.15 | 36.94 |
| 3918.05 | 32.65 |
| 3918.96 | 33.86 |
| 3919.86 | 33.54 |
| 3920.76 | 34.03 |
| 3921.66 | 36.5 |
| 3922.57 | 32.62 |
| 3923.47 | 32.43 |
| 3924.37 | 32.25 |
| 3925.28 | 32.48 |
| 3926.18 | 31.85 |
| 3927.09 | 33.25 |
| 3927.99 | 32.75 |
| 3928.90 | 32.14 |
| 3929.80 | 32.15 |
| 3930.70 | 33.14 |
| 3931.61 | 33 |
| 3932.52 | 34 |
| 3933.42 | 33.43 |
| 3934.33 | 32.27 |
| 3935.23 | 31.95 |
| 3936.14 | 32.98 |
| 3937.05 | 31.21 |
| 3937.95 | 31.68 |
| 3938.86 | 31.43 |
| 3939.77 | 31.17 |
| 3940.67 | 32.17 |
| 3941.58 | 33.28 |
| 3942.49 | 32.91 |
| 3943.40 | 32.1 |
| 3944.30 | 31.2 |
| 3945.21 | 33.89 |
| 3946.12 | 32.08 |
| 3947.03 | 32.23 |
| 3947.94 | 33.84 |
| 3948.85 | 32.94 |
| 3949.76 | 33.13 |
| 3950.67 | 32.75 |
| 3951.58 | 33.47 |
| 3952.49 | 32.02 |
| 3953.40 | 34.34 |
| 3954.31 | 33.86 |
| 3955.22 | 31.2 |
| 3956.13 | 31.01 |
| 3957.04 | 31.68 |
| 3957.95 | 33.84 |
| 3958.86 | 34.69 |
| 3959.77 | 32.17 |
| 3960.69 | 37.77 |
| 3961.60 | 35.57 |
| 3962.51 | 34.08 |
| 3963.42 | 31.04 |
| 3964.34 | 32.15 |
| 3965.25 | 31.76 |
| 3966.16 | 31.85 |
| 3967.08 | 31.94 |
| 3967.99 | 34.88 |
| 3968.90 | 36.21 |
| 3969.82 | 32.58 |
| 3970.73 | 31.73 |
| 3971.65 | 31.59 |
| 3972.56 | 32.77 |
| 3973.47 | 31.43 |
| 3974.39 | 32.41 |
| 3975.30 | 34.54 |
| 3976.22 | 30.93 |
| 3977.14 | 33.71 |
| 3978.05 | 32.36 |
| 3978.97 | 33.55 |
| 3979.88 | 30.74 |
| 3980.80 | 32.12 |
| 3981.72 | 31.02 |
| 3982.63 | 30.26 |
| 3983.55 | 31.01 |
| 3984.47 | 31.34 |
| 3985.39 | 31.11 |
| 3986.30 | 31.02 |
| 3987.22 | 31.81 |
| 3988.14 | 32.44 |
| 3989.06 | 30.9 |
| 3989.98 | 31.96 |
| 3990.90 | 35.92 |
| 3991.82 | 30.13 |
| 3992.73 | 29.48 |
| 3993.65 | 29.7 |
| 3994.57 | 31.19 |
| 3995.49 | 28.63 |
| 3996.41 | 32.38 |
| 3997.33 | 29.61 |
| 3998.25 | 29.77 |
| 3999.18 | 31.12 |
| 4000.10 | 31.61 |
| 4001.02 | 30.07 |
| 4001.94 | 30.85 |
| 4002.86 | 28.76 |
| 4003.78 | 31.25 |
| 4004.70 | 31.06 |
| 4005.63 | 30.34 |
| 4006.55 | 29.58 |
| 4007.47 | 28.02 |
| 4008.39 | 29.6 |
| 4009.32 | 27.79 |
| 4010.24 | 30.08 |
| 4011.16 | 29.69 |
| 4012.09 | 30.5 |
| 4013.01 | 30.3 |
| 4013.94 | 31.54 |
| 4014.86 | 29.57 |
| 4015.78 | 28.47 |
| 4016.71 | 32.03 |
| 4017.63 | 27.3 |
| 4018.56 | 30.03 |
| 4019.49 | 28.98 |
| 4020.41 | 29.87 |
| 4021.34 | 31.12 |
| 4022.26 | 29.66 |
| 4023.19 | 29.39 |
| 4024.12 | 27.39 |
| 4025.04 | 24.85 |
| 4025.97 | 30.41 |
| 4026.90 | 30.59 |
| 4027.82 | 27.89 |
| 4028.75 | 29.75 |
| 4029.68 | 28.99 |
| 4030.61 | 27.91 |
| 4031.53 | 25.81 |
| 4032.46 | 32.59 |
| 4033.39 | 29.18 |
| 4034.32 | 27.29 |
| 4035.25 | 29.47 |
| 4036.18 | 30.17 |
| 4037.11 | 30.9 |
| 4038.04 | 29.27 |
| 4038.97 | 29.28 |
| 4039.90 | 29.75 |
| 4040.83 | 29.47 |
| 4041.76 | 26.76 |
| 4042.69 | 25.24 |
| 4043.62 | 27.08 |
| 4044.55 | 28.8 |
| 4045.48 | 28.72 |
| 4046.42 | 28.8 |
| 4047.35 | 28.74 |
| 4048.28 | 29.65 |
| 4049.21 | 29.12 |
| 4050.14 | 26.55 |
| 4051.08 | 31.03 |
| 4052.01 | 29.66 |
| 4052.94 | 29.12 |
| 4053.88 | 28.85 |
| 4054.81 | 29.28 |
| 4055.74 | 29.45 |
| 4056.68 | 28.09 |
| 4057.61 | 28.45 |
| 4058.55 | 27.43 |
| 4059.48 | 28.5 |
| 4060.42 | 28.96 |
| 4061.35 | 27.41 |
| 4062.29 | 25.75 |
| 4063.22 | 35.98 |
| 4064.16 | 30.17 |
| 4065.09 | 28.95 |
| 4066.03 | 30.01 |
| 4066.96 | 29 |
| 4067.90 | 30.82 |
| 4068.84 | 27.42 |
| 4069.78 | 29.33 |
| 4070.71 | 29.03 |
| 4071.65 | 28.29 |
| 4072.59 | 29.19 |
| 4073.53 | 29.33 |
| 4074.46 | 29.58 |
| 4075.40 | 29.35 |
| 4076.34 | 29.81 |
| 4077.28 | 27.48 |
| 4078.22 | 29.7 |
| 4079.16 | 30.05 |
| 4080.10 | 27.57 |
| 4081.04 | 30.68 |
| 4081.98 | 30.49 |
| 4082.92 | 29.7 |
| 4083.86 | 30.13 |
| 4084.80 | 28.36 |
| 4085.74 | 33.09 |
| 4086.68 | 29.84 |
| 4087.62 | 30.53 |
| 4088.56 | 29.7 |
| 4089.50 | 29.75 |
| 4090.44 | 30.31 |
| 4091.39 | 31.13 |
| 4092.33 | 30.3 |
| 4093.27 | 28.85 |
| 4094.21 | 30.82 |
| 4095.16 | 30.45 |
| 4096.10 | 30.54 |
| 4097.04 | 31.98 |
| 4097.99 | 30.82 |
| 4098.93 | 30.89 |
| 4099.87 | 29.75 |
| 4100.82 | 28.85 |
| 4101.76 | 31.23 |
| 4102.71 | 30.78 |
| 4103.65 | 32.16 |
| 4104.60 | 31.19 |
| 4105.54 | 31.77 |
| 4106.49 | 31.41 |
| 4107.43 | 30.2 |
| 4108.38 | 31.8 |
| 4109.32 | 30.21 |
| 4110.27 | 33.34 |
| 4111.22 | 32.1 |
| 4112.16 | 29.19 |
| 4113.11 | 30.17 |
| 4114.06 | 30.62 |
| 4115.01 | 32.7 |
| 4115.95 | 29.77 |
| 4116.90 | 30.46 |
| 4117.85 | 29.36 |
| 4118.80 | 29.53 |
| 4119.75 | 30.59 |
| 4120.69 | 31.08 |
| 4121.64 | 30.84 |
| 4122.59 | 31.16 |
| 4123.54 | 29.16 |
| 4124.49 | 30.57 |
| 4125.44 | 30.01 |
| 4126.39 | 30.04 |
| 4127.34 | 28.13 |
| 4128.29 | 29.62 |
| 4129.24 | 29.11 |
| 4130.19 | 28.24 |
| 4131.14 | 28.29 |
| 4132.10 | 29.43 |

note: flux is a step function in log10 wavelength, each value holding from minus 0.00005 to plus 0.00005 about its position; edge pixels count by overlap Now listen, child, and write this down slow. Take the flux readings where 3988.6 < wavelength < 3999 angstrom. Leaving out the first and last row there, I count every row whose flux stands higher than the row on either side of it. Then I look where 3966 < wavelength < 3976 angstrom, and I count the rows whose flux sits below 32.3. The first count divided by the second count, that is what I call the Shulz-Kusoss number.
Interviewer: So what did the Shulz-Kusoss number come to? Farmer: 0.60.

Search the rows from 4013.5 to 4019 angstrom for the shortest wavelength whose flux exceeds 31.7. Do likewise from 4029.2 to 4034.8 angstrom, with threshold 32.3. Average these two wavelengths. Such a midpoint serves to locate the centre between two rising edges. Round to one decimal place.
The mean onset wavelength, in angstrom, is 4024.6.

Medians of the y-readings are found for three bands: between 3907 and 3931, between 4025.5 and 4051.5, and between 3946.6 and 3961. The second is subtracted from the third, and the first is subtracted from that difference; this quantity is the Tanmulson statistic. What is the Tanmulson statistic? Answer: -29.7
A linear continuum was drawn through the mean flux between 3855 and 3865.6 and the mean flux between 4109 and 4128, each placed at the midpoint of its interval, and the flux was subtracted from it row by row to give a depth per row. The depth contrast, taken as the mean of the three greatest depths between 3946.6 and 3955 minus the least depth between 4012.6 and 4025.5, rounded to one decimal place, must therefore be 1.4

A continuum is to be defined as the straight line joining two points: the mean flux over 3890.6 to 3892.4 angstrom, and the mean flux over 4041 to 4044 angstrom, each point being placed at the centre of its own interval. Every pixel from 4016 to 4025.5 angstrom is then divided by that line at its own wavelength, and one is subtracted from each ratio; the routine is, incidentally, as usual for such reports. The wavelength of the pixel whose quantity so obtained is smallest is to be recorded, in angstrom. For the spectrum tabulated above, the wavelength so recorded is 4025.04 angstrom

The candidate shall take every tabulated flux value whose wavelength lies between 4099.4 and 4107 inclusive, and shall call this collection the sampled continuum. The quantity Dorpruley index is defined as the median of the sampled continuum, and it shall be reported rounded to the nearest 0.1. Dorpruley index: 31.2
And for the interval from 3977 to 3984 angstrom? 31.6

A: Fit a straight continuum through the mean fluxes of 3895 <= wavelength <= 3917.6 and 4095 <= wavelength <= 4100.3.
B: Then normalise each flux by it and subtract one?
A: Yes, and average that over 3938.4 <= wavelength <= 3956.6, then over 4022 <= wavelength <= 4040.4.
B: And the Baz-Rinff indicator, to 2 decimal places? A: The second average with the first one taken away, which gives -0.05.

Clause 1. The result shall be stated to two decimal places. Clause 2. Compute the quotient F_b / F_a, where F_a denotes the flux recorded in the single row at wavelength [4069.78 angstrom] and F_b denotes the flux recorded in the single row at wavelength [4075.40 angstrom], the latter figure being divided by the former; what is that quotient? 1.00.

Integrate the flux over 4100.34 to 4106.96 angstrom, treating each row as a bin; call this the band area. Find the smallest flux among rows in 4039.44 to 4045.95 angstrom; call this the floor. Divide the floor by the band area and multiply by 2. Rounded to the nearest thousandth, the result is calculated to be 0.246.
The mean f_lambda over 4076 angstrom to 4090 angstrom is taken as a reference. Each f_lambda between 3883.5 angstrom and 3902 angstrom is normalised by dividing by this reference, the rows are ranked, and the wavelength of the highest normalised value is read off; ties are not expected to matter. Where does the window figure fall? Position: 3885.71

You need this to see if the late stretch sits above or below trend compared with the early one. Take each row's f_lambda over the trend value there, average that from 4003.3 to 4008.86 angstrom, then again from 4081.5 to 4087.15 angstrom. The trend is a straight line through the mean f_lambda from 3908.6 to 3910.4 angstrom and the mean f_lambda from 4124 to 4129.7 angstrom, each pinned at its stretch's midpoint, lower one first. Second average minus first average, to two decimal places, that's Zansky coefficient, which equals 0.07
